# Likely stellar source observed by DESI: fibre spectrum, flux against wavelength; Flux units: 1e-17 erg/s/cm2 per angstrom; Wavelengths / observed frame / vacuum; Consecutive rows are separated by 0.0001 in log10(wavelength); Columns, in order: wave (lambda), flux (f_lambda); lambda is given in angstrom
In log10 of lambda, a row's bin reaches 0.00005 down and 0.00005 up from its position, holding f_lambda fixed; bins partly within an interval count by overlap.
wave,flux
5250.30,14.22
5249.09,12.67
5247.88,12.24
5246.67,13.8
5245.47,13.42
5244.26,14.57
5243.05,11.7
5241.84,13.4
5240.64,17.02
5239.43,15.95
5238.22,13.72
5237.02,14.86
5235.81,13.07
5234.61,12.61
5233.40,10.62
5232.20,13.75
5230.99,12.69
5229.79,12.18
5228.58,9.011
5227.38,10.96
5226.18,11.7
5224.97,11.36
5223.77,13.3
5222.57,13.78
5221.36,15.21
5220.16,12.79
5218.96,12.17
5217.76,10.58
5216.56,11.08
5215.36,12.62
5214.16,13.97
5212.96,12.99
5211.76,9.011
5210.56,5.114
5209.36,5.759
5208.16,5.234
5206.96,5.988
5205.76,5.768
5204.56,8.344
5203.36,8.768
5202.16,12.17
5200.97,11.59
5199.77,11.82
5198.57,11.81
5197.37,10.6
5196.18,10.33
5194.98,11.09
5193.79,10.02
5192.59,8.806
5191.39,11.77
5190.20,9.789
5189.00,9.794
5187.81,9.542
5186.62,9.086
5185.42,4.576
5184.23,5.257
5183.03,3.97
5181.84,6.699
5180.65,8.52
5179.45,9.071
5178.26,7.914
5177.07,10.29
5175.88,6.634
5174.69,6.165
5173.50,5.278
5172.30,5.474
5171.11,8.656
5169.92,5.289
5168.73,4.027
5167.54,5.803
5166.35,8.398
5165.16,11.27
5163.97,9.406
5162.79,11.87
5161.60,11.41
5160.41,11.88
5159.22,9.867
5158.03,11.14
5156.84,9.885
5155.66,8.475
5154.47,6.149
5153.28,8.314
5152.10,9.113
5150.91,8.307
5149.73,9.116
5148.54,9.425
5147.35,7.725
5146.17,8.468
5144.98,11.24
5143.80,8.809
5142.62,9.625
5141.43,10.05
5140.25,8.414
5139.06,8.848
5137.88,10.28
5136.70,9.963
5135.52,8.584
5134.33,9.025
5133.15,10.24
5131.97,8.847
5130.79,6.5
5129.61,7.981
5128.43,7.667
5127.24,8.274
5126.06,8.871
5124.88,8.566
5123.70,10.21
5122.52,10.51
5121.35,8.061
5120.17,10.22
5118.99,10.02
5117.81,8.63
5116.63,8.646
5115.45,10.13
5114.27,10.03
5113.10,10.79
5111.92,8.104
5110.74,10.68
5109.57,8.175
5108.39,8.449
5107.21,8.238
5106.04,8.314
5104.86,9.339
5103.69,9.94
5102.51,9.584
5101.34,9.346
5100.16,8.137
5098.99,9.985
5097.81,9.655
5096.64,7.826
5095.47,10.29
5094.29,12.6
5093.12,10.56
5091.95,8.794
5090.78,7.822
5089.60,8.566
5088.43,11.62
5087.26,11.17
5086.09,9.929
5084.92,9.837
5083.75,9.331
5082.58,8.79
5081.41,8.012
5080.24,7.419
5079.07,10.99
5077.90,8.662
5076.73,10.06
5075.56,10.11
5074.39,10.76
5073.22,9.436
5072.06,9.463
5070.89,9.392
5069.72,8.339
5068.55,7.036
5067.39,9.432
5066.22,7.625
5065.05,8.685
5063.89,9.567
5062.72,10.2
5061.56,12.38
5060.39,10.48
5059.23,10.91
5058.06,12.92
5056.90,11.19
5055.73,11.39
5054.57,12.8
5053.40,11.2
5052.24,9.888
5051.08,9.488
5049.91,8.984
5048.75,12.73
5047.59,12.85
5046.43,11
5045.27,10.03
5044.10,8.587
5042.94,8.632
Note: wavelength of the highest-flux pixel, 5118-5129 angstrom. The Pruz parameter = 5122.52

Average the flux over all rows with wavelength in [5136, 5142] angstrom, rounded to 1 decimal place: 9.5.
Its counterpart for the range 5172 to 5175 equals 5.6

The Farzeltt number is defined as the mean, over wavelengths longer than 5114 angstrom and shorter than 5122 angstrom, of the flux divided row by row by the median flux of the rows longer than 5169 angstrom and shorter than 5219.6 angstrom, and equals 1.04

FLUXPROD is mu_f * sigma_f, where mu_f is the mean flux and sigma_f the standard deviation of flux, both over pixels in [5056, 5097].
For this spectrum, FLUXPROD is 14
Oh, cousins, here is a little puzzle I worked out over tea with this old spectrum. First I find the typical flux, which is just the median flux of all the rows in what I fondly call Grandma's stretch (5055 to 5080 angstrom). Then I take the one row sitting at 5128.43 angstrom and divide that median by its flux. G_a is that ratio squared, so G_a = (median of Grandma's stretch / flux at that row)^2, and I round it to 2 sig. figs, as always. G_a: 1.7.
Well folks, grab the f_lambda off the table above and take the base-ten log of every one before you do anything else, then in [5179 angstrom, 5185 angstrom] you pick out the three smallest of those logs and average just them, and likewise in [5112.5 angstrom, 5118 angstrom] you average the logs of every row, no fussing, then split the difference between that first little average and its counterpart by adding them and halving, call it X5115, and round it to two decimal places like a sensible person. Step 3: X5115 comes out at 0.85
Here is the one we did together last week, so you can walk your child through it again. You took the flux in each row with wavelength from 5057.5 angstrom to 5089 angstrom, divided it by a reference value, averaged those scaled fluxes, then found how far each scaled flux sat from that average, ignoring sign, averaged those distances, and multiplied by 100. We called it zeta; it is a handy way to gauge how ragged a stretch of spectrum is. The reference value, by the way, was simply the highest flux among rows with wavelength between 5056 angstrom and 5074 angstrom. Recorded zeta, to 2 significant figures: 8.6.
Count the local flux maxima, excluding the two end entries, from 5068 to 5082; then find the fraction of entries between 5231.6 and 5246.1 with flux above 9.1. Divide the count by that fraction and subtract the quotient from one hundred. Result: 97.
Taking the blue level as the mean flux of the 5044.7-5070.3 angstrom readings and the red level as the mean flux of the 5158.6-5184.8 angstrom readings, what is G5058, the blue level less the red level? 3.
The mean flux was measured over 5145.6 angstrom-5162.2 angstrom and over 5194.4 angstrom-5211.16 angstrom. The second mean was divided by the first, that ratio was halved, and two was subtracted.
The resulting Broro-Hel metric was -1.52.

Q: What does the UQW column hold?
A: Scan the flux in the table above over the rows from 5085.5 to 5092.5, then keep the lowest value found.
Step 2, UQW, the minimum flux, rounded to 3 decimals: 7.822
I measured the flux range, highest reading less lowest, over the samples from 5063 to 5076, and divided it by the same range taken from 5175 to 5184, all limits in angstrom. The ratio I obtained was 0.59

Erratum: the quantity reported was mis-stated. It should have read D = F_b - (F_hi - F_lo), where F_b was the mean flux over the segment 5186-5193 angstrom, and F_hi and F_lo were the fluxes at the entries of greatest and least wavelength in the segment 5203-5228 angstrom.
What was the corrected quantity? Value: 7.6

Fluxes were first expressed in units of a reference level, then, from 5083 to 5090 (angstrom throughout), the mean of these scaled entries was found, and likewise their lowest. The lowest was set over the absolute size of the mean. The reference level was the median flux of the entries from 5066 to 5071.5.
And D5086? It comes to 0.85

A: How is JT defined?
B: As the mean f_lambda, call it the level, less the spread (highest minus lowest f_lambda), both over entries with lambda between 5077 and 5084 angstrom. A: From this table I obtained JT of 5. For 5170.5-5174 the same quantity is 3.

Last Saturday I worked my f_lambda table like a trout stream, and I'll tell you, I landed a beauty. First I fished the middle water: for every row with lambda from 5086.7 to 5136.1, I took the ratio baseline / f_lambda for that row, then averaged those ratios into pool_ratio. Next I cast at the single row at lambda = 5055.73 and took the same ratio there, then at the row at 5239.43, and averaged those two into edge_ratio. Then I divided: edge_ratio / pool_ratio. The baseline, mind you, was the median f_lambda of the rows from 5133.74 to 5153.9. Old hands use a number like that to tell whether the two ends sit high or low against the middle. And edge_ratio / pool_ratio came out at 0.69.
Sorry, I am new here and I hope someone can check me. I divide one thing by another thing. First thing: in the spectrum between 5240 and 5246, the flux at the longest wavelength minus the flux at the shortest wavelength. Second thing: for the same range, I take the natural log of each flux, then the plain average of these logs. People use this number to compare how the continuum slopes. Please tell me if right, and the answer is -1.4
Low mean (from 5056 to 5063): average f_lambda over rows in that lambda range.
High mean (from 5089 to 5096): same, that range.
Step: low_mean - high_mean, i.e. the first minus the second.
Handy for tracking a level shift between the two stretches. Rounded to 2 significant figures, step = 1.6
